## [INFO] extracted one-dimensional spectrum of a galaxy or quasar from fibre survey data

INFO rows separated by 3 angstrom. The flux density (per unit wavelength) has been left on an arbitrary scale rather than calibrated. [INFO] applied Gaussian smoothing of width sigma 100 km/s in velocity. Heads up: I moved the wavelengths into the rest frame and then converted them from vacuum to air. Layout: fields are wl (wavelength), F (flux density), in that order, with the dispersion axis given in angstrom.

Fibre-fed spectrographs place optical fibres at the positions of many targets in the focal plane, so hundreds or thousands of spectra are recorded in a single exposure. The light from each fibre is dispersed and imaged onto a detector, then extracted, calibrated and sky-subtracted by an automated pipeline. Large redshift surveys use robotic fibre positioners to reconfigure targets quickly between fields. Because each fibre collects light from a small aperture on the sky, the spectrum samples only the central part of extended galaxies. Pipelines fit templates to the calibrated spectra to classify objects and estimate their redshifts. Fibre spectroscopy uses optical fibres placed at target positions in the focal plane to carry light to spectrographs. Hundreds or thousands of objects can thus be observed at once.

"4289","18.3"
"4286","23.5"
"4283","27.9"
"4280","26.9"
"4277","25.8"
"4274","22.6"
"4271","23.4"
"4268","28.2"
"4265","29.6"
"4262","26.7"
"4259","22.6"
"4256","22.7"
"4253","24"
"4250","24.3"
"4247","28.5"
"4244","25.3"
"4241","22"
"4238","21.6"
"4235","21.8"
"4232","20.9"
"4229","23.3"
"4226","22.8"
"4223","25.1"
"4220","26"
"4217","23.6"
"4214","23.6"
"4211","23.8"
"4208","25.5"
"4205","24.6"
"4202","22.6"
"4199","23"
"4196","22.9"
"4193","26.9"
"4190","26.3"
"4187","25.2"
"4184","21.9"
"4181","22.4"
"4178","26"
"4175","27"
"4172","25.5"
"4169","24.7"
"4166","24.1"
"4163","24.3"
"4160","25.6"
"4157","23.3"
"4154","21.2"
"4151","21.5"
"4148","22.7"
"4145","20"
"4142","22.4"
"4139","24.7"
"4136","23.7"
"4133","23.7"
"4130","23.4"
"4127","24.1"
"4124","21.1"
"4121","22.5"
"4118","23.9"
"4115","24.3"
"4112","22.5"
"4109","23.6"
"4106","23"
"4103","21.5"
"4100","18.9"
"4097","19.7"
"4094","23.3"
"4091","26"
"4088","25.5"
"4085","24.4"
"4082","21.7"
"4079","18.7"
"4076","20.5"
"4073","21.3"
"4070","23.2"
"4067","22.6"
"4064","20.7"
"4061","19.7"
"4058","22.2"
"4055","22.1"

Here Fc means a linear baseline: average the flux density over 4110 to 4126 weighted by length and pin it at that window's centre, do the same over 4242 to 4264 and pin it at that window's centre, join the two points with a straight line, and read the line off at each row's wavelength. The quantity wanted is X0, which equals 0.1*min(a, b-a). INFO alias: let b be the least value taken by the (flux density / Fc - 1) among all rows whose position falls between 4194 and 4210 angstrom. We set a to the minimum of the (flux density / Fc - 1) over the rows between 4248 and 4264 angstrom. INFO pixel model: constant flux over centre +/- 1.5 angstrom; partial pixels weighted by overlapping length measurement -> -0.010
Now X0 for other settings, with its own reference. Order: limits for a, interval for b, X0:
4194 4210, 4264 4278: -0.006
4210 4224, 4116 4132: -0.005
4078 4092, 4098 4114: -0.016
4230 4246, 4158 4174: -0.015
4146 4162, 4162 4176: -0.010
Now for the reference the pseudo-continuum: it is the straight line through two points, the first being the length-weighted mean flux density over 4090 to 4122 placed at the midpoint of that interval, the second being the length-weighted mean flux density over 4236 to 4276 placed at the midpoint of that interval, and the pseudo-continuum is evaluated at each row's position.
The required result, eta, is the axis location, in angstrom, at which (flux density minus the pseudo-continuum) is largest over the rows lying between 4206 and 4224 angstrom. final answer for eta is 4220 angstrom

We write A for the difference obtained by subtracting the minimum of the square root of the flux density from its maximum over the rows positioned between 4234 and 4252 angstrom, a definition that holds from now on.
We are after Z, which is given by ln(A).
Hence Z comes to -0.4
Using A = 0.69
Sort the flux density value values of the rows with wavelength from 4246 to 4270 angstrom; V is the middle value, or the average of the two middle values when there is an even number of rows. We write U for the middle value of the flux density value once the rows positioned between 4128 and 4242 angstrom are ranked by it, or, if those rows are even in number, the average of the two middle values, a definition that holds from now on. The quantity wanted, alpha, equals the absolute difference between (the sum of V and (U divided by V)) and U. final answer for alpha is 2.8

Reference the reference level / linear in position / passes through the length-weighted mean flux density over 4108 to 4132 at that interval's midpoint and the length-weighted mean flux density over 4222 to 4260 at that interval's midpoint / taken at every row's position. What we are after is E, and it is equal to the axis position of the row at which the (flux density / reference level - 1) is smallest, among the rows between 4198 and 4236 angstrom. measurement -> 4232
